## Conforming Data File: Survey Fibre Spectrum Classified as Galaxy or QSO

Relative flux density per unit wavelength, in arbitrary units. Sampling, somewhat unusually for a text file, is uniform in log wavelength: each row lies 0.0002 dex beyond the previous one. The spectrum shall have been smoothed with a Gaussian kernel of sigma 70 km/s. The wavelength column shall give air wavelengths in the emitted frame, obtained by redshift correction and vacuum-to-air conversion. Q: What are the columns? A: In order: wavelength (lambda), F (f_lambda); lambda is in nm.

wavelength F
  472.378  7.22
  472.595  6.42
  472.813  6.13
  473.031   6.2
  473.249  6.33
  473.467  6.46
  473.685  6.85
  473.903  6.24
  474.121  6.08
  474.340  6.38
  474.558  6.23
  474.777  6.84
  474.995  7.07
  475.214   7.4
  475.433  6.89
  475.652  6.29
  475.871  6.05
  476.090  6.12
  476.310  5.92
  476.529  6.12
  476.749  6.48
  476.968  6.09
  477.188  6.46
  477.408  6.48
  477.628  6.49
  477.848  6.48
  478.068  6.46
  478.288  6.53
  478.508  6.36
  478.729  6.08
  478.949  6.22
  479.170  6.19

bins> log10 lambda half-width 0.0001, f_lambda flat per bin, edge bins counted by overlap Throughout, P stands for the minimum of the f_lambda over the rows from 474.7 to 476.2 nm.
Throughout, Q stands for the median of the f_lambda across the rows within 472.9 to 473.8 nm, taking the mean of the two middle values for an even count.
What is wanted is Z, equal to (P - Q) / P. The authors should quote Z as -0.06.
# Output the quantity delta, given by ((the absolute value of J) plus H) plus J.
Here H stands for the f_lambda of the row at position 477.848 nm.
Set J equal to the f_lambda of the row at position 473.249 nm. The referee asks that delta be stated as 19.1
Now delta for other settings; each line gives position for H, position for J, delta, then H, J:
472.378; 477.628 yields 20.2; 7.22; 6.49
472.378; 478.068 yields 20.1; 7.22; 6.46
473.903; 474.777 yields 19.9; 6.24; 6.84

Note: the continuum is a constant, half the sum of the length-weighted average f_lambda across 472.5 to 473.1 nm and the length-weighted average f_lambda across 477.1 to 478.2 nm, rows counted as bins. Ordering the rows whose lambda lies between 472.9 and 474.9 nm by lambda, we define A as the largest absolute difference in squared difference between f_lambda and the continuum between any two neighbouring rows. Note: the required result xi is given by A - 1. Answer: -0.77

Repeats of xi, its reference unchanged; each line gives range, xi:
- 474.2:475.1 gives -0.73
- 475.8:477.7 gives -0.86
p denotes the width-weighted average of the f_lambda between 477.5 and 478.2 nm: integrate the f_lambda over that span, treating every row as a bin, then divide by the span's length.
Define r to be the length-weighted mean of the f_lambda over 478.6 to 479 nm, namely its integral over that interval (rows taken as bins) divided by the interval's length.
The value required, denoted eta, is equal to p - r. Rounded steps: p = 6.48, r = 6.15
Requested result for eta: 0.33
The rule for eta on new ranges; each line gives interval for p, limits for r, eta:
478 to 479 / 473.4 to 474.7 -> -0.05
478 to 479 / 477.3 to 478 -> -0.15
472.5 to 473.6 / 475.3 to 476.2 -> -0.05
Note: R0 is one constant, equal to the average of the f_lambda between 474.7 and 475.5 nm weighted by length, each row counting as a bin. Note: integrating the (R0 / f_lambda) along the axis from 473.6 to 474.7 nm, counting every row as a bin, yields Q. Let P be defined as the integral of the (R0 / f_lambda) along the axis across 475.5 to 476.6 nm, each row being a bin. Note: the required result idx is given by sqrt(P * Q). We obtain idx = 1.247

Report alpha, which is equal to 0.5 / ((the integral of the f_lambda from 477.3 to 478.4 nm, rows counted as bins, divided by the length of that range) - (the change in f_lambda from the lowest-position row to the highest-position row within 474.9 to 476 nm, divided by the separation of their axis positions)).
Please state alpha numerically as 0.0653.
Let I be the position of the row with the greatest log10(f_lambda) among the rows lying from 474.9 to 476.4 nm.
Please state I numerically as 475.214 nm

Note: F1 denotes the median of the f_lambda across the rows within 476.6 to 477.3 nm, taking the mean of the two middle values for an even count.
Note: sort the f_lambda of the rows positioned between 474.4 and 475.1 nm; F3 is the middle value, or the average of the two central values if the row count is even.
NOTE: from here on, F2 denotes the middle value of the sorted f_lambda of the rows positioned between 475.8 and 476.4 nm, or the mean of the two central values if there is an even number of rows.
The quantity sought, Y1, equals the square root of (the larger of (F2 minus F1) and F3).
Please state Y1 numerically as 2.62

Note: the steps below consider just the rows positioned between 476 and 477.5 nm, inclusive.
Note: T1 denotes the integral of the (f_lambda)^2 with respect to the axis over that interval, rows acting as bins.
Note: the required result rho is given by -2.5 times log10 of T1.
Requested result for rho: -4.42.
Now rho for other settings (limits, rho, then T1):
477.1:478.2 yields -4.16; 46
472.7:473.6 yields -3.88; 36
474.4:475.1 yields -3.74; 31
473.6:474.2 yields -3.48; 25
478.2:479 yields -3.75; 32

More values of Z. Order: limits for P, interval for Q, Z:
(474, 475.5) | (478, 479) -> -0.05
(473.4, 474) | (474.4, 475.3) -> -0.11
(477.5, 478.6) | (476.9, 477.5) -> -0.02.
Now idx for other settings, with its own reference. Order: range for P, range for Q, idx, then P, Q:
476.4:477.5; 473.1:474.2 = 1.226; 1.23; 1.219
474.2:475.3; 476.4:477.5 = 1.194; 1.16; 1.232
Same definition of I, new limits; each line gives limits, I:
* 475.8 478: 477.628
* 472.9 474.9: 473.685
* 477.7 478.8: 478.288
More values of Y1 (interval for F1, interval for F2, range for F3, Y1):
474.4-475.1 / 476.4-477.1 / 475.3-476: 2.51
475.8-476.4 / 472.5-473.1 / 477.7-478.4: 2.55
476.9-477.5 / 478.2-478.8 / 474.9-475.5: 2.66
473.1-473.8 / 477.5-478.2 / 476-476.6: 2.47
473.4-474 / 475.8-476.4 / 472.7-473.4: 2.49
